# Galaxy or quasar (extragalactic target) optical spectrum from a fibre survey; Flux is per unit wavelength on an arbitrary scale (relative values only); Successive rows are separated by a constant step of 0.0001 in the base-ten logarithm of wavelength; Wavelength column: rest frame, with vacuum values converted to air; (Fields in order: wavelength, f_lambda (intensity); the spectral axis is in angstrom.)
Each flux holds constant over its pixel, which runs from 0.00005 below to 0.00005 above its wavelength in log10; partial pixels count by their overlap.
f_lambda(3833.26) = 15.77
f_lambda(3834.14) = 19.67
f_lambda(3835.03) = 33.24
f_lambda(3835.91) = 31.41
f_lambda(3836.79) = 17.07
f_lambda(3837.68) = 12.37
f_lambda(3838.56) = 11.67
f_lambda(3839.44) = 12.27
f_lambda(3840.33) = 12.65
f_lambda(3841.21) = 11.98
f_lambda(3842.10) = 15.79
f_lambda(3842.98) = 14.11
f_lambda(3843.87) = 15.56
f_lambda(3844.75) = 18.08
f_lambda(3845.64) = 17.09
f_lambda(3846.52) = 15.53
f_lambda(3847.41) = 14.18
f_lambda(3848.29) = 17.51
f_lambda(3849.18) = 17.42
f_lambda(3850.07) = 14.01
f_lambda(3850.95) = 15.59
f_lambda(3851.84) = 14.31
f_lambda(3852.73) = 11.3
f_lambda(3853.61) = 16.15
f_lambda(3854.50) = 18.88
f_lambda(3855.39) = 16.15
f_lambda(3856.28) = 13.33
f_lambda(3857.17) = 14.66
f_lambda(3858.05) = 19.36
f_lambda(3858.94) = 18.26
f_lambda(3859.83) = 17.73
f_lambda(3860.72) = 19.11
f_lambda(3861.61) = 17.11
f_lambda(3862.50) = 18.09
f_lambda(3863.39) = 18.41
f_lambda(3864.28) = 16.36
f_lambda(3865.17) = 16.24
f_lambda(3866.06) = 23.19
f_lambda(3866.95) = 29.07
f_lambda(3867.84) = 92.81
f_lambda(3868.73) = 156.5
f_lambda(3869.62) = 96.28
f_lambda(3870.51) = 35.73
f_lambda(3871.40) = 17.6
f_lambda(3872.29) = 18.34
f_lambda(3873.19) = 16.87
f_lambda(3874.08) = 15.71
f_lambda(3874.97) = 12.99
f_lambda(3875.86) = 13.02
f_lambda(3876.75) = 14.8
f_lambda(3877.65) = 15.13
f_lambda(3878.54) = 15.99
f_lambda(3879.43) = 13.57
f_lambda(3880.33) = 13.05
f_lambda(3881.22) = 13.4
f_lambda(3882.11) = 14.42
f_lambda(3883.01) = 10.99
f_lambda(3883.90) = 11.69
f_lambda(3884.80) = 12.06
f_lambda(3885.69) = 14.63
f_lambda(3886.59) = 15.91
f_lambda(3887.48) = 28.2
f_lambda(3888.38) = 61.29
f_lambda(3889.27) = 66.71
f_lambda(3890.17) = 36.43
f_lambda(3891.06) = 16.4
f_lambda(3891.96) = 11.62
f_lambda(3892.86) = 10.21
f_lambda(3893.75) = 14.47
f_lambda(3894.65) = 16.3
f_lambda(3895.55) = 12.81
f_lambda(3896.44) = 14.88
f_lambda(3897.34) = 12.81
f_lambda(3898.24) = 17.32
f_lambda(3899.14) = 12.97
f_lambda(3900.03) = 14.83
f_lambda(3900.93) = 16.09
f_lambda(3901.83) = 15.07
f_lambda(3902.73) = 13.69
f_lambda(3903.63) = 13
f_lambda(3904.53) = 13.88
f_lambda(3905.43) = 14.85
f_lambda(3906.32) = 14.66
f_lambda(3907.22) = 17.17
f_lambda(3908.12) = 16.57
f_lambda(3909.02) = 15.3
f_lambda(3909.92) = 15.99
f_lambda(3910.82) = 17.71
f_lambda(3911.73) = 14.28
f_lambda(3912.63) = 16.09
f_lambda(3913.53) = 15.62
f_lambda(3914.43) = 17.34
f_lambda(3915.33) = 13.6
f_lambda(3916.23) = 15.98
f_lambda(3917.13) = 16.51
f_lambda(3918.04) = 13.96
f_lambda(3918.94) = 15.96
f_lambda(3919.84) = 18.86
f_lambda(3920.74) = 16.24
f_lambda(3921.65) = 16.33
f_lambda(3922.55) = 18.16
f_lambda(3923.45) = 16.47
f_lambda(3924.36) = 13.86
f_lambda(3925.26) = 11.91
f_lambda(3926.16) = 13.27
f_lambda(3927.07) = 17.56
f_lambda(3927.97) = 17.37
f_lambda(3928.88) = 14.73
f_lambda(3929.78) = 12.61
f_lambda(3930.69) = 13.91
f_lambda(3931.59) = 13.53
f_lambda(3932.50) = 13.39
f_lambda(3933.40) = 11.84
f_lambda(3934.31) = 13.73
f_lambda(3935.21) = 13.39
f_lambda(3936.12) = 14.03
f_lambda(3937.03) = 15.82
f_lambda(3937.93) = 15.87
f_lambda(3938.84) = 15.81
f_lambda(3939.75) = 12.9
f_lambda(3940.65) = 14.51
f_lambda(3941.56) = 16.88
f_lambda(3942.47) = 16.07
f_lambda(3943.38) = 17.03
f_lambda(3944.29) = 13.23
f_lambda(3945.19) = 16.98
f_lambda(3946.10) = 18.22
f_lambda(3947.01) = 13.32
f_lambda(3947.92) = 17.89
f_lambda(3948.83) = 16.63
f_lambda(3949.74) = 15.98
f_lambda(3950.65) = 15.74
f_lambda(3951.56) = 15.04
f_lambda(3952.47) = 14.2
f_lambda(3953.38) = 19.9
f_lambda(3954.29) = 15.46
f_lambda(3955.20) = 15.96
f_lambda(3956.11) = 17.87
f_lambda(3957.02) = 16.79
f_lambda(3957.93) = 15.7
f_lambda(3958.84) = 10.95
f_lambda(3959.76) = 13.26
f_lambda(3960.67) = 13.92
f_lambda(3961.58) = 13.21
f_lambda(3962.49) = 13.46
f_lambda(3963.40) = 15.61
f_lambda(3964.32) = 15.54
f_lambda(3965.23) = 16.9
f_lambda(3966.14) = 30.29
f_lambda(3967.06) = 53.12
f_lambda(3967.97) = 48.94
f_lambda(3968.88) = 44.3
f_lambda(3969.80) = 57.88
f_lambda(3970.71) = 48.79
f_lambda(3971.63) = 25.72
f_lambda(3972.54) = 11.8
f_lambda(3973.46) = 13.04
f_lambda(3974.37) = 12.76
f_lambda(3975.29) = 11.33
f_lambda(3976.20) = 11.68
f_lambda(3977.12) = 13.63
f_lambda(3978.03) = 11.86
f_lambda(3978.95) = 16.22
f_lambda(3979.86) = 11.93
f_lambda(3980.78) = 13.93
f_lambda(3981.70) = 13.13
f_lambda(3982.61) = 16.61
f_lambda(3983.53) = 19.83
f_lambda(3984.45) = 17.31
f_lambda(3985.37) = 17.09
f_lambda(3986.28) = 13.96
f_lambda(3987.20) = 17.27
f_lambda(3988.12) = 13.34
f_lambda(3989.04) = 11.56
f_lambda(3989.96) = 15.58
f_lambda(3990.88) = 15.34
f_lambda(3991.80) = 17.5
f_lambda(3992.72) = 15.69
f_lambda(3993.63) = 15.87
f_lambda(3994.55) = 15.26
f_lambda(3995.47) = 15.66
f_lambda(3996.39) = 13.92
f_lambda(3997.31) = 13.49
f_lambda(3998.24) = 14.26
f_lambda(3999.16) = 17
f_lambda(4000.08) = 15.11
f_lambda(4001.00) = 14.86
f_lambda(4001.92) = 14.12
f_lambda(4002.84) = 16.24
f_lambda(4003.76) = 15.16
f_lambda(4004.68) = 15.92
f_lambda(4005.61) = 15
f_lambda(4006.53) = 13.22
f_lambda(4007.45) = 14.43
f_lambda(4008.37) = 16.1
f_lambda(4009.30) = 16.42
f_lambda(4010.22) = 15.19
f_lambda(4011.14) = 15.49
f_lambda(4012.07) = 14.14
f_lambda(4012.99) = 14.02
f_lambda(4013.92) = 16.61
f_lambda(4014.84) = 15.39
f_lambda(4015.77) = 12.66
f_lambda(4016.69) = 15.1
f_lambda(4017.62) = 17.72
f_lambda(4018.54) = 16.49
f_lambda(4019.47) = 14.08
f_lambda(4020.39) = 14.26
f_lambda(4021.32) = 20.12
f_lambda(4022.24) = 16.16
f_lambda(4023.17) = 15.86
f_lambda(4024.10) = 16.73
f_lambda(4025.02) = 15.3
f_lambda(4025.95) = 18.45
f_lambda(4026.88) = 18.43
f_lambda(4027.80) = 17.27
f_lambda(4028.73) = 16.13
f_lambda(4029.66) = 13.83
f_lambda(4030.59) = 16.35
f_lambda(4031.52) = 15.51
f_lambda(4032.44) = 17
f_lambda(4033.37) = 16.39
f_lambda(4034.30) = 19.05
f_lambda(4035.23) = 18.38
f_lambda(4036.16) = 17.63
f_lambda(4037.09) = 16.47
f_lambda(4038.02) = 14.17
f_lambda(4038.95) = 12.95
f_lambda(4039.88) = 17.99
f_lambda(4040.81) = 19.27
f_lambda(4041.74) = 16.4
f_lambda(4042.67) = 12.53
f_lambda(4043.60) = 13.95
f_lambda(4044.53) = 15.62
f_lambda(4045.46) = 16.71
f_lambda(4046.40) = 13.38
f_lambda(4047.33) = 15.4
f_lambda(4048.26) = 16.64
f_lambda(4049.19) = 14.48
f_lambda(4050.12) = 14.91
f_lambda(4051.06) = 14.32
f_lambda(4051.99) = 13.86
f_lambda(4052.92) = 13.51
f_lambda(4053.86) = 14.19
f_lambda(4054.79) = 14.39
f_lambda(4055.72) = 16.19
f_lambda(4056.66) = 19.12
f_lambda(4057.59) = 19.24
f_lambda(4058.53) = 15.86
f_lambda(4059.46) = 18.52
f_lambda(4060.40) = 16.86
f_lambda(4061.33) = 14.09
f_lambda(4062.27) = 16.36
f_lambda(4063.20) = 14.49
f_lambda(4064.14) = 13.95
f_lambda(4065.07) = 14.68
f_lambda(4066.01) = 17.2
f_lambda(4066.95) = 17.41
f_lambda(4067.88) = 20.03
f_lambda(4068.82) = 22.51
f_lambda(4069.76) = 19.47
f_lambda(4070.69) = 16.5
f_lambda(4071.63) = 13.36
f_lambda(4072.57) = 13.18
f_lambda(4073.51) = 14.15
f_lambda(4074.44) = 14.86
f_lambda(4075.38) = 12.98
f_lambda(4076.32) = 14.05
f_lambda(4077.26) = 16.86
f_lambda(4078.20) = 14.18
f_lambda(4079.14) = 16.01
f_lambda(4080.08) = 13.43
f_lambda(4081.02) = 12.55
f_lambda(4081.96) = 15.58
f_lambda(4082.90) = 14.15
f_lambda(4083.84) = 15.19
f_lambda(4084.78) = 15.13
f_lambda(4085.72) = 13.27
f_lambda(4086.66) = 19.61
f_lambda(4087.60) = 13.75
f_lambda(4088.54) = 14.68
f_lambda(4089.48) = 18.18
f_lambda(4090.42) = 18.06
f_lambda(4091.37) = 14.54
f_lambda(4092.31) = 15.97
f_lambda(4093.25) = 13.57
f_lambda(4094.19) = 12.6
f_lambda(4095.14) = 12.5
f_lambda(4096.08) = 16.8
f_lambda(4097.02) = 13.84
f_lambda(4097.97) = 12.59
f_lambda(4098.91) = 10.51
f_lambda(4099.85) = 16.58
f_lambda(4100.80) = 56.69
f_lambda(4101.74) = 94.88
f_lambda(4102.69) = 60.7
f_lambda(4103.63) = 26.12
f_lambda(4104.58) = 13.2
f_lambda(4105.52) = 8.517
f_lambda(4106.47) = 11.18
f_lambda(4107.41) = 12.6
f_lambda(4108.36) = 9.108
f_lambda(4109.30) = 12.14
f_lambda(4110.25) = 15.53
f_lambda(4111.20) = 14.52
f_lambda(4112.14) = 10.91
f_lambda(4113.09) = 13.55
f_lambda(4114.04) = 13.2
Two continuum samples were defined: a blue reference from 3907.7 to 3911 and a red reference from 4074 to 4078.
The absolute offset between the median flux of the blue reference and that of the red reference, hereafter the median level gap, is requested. 1.8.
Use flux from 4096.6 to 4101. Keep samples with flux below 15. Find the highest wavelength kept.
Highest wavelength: 4098.91 angstrom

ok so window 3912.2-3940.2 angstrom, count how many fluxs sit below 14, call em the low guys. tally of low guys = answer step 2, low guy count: 13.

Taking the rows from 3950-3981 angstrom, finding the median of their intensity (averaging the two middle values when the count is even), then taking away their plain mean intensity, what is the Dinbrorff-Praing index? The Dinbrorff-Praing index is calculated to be -5.0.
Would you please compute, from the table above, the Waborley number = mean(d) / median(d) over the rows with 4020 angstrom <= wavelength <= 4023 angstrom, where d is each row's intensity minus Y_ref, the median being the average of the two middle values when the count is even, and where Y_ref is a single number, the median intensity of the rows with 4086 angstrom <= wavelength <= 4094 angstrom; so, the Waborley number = 1.8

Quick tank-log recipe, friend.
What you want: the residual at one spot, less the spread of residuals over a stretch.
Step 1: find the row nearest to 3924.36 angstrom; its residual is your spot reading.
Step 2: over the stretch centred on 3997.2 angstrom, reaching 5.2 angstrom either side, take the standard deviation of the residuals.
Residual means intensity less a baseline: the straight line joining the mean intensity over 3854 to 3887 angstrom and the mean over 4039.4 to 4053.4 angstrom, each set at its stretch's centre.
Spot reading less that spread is -9.0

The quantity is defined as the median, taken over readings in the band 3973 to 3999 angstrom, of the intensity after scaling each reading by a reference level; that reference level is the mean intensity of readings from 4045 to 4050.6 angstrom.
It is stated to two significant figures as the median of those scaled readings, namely 0.93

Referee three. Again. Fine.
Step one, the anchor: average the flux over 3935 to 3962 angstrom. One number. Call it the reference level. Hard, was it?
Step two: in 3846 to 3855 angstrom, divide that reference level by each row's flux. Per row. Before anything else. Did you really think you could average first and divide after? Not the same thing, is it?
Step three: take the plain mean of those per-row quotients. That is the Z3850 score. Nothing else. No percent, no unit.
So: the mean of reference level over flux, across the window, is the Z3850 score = 1.01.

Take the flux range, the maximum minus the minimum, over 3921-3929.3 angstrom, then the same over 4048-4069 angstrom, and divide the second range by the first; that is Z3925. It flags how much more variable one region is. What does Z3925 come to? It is 1.4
